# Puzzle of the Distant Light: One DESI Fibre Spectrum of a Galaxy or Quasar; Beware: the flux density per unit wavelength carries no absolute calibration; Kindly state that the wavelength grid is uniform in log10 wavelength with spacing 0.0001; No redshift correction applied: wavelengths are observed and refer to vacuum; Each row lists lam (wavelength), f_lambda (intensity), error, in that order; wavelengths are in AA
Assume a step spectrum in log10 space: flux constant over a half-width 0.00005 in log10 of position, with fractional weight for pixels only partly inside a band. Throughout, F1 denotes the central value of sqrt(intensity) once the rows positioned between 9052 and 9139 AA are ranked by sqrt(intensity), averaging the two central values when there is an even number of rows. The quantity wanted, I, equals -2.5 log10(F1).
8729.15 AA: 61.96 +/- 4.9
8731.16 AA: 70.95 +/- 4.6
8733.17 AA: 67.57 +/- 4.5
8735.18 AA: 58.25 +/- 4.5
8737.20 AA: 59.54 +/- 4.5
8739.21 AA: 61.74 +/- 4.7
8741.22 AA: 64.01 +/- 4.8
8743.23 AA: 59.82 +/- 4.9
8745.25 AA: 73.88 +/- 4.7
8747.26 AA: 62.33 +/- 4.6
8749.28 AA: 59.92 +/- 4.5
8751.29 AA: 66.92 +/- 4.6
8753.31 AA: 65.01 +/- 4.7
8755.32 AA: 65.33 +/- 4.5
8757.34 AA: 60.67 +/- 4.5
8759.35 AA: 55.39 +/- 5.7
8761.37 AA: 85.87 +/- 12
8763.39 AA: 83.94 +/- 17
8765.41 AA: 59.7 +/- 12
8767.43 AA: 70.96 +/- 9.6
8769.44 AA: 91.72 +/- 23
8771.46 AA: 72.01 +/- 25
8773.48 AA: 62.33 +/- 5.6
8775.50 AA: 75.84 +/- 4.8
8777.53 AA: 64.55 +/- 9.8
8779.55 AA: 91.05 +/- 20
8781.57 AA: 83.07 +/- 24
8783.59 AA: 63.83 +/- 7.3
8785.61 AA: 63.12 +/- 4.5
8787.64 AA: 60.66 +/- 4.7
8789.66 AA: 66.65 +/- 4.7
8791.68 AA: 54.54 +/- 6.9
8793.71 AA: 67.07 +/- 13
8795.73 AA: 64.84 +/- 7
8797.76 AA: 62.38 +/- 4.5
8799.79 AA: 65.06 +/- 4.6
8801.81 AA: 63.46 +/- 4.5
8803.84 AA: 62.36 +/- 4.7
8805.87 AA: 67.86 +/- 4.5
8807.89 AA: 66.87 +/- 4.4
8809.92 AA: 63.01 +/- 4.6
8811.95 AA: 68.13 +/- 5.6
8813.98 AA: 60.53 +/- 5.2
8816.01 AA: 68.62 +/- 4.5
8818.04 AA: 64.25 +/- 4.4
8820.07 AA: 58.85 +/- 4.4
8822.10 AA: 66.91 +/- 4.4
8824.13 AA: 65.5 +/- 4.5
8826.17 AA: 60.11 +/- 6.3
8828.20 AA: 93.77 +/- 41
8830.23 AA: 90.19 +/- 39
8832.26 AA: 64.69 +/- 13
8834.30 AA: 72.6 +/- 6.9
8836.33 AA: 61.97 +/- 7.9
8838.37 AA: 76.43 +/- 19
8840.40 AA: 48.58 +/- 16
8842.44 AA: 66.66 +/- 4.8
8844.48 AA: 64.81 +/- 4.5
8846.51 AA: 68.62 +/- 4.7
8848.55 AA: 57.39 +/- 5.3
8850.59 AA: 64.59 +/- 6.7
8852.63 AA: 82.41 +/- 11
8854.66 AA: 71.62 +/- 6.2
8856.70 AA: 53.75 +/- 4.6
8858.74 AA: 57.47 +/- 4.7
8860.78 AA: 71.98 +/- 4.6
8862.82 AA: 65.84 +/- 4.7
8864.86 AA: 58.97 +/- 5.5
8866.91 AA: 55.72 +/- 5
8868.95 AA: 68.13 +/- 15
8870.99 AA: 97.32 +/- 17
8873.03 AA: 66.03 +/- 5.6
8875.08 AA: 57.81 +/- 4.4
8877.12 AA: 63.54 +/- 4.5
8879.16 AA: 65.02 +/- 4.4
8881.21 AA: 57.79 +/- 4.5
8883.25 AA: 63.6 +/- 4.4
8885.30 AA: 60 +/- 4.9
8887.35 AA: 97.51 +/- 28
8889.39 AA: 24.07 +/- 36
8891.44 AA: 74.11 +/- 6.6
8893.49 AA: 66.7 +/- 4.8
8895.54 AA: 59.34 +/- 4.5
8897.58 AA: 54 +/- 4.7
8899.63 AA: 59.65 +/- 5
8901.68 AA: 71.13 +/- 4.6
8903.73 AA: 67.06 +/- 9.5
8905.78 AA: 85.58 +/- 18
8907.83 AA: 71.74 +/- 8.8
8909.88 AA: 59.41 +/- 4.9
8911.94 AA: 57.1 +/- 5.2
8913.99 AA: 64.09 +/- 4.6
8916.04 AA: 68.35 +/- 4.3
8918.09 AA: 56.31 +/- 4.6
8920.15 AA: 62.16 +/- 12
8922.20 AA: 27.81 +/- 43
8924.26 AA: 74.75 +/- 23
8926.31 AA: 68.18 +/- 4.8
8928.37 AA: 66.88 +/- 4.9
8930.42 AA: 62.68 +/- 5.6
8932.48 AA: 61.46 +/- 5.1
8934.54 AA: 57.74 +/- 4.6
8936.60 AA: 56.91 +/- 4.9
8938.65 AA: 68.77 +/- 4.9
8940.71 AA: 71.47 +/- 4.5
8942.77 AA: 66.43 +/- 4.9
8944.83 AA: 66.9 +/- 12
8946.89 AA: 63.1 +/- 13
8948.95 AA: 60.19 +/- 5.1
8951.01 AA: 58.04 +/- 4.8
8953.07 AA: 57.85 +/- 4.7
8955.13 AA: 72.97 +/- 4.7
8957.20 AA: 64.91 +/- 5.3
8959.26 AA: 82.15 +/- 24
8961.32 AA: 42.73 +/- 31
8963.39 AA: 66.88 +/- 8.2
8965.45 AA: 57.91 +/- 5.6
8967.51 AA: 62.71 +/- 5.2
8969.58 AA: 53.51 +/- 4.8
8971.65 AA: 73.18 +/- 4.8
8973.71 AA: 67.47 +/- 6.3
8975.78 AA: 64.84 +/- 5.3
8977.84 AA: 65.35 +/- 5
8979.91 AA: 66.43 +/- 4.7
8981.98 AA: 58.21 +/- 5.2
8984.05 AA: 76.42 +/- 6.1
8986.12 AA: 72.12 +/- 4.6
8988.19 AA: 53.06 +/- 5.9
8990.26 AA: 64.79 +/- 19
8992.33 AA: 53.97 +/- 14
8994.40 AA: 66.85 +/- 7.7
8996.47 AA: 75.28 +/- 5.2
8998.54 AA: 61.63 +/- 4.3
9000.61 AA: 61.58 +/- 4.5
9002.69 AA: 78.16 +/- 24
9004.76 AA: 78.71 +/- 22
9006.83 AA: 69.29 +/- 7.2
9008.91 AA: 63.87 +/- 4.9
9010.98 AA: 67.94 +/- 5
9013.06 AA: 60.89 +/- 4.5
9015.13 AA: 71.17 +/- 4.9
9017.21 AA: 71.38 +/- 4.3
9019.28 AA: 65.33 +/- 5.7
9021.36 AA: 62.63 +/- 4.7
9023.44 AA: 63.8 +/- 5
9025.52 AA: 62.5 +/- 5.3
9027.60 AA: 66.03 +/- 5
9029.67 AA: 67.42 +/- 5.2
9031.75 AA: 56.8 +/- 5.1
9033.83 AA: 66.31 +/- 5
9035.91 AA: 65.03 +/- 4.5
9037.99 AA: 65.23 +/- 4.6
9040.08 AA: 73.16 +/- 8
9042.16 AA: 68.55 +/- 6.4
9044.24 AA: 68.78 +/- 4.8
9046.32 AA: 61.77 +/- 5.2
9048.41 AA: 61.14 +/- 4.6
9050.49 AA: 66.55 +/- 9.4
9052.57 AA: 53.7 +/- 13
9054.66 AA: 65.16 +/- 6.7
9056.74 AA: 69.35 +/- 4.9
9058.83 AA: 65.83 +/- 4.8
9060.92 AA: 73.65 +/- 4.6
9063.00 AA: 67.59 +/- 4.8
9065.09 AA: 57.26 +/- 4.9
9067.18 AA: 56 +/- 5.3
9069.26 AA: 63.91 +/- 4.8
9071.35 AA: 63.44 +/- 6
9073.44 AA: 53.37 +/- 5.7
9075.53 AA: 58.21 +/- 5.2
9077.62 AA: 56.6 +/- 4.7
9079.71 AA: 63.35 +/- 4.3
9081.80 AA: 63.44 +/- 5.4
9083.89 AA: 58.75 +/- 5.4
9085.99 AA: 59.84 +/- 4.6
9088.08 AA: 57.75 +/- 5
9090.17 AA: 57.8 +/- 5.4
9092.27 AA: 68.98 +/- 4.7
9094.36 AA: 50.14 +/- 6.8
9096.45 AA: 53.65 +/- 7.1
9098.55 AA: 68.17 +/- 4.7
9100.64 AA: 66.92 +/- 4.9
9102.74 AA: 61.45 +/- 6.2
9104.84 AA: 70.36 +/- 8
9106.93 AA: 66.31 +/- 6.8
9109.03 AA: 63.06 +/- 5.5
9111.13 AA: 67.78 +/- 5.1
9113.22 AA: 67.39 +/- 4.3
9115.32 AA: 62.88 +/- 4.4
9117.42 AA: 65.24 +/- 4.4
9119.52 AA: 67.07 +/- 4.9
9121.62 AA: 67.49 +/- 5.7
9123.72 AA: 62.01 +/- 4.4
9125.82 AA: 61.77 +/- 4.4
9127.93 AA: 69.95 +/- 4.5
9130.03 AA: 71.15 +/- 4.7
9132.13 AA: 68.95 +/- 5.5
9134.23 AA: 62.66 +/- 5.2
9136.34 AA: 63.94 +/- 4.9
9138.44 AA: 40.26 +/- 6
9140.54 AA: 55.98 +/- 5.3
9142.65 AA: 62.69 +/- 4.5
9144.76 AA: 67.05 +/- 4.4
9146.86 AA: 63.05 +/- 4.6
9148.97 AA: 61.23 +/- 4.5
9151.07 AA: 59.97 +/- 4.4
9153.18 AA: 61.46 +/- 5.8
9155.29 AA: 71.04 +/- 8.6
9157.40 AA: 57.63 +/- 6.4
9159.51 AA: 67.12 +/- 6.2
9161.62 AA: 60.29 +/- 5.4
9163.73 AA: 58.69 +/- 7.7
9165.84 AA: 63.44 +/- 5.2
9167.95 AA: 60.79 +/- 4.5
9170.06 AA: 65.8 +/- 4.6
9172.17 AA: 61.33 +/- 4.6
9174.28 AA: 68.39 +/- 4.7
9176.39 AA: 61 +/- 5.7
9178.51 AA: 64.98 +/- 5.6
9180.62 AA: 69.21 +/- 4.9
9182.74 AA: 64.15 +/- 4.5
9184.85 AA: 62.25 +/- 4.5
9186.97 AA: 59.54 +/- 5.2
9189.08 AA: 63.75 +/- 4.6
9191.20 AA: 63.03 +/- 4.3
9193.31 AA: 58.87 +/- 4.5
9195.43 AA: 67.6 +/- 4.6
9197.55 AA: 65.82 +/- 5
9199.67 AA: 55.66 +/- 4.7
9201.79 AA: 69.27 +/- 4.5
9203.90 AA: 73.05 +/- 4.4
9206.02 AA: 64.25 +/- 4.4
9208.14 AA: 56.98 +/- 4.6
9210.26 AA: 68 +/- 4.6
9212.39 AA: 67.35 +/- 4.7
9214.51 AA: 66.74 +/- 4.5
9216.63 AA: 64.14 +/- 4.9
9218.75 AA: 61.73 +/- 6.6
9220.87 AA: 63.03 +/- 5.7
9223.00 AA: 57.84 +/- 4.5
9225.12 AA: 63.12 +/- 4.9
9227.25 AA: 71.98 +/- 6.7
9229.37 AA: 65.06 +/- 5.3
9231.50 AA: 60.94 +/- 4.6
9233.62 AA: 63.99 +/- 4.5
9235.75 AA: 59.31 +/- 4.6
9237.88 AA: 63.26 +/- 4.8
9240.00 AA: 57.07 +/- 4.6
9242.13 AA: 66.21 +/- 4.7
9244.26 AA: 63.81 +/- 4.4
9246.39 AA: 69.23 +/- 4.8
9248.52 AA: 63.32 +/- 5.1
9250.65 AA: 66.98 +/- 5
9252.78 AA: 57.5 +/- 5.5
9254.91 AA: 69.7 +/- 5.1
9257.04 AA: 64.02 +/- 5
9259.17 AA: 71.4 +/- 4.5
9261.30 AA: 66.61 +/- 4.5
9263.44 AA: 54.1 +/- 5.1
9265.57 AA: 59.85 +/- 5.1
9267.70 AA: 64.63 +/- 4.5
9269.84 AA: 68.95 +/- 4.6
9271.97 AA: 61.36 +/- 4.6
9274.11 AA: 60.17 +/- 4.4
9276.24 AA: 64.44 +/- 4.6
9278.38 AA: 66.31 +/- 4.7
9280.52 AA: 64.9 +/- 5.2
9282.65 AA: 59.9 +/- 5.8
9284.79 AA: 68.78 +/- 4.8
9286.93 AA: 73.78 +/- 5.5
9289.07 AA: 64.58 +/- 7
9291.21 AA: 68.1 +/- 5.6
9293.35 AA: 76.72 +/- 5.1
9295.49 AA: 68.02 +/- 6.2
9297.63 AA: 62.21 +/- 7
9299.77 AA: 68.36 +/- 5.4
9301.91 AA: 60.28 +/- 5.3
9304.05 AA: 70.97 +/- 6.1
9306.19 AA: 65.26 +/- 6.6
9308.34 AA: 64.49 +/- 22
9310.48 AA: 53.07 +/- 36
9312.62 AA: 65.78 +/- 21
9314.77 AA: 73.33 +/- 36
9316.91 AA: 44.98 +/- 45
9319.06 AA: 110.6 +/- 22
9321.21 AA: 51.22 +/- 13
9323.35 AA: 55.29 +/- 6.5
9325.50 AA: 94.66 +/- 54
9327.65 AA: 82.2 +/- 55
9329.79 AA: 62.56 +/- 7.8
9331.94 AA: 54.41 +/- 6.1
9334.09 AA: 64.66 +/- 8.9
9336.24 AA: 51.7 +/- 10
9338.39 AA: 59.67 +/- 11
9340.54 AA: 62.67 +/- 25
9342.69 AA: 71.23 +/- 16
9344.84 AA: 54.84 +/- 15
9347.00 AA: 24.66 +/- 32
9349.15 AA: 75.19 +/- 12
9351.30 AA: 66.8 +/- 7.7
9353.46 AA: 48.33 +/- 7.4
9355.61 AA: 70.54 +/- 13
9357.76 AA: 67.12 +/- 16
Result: -2.25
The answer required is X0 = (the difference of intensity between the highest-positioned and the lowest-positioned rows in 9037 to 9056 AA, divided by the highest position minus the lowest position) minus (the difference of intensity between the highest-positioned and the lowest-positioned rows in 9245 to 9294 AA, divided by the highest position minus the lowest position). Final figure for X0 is -0.2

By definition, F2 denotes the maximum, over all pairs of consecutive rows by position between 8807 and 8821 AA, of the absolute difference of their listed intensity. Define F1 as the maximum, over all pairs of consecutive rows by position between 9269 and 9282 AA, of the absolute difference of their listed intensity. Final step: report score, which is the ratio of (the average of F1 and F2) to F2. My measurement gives 1.0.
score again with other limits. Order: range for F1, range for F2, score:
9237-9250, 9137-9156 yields 0.8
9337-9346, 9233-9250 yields 1.4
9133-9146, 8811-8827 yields 2.0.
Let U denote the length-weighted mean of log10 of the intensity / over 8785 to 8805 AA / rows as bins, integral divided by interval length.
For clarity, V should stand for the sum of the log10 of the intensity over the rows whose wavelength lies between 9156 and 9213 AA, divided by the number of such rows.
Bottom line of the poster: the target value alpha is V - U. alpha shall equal 0.00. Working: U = 1.80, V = 1.80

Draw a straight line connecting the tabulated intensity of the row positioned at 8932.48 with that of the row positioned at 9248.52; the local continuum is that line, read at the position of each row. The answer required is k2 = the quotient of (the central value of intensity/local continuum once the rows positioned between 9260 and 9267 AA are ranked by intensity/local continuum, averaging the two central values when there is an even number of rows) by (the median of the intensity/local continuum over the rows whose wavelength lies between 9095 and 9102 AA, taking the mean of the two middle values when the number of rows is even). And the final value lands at 0.88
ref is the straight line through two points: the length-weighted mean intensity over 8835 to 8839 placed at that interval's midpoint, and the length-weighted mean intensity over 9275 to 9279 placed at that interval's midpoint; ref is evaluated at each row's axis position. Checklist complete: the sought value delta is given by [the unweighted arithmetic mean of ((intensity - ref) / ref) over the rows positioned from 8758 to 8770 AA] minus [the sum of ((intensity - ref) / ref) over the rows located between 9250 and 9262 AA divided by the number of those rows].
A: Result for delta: 0.06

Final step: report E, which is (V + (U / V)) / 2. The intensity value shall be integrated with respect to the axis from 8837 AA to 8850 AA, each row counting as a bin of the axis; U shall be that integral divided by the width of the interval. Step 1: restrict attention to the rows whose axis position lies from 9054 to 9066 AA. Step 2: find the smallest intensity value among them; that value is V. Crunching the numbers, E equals 29.2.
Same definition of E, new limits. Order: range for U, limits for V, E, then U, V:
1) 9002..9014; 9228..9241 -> 29.1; 69.6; 57.07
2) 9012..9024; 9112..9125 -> 31.5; 65.9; 62.01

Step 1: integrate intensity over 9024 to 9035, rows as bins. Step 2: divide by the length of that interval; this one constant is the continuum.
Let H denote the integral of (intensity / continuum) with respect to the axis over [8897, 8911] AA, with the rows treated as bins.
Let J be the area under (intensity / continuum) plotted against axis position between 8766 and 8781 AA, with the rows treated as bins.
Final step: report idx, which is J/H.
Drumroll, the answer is 1.20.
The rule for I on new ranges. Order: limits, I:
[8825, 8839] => -2.33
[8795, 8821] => -2.26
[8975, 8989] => -2.27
